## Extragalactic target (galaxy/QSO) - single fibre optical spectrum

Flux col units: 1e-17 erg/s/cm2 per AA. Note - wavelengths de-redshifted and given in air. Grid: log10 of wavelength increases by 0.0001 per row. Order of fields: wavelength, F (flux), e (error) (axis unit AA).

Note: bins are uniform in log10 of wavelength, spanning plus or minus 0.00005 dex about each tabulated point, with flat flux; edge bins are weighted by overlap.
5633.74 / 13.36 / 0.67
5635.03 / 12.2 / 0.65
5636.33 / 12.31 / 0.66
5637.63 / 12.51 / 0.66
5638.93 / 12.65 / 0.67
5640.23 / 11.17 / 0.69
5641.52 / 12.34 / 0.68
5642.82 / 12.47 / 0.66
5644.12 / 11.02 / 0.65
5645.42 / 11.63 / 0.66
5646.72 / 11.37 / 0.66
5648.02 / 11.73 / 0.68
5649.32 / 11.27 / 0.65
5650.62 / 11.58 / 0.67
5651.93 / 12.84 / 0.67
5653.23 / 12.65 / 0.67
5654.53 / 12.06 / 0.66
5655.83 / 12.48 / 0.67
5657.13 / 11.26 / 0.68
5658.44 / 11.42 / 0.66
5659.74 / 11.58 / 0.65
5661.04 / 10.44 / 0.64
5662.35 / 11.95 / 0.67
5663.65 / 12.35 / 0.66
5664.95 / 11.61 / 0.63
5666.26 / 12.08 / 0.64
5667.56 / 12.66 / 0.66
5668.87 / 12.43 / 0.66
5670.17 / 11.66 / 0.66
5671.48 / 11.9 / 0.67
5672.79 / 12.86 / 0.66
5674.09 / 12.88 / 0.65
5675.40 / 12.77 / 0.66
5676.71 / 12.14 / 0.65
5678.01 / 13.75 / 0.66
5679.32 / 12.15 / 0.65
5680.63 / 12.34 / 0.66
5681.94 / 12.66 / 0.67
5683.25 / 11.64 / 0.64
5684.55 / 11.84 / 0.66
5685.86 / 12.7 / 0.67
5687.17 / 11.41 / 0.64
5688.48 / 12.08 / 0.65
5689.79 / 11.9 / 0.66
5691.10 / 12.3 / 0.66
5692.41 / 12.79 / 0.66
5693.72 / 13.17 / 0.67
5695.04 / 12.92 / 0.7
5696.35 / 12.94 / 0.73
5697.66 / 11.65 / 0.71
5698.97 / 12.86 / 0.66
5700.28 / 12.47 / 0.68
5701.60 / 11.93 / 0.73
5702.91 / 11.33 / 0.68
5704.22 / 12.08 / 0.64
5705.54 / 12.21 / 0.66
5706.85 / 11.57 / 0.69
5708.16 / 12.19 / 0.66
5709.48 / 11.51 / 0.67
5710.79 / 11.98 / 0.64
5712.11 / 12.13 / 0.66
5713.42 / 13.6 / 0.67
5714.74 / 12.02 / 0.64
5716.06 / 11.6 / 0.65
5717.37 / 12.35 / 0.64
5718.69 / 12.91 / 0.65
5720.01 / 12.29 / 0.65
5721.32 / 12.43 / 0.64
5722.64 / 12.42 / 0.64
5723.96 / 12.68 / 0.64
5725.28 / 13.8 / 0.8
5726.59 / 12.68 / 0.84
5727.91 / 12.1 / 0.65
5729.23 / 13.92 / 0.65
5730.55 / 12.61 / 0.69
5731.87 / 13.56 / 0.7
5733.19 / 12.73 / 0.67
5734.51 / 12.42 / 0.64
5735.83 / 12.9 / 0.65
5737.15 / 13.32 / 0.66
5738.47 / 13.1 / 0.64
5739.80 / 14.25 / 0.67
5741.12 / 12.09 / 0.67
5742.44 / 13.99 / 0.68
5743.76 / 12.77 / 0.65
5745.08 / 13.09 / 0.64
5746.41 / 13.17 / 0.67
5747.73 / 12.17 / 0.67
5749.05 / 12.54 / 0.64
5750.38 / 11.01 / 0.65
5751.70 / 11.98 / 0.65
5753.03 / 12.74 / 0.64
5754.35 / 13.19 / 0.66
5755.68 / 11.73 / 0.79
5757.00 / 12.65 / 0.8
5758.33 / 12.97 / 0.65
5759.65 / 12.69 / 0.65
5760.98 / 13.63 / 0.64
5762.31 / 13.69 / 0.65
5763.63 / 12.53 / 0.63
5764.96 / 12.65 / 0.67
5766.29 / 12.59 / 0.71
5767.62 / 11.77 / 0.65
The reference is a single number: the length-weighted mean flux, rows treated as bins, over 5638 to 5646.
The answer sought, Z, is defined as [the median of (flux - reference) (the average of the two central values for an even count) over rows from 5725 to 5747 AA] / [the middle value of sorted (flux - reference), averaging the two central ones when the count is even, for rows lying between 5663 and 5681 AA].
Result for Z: 2.7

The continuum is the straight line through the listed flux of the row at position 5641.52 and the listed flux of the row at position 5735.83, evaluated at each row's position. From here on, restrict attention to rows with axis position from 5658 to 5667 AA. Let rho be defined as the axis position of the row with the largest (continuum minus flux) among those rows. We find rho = 5661.04 AA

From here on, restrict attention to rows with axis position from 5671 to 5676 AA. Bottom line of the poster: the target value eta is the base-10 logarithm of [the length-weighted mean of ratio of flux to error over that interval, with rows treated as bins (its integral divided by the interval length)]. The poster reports 1.28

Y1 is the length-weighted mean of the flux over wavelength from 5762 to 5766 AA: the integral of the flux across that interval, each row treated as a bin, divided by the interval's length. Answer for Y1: 12.9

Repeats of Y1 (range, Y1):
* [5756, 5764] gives 13.0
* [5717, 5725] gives 12.6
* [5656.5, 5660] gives 11.4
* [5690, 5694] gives 12.6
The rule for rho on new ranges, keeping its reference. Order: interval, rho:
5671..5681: 5671.48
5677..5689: 5687.17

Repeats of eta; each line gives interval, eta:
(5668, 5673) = 1.26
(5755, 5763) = 1.27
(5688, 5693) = 1.27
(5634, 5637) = 1.28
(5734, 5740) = 1.30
